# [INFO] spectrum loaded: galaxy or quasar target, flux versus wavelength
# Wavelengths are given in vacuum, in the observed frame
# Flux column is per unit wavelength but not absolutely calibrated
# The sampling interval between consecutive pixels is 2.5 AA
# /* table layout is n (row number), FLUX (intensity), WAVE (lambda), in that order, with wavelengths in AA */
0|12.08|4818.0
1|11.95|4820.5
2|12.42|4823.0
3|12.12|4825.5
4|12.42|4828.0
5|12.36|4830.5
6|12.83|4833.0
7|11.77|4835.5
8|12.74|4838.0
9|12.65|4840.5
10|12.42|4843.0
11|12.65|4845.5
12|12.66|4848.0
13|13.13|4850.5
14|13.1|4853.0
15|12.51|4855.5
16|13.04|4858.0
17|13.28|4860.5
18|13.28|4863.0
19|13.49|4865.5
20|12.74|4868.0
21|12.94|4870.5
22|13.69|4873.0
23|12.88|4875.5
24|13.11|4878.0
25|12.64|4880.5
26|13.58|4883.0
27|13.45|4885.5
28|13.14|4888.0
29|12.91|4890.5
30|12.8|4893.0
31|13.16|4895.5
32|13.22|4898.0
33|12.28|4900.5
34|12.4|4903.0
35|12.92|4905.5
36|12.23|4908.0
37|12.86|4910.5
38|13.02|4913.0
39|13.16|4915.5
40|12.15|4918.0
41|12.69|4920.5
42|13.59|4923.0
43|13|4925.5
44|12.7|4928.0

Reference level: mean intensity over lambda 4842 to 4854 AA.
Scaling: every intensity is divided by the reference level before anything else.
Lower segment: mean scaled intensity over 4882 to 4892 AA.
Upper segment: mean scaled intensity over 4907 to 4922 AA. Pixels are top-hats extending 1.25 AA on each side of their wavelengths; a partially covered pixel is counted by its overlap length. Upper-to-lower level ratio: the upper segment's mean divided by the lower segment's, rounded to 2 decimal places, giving 0.96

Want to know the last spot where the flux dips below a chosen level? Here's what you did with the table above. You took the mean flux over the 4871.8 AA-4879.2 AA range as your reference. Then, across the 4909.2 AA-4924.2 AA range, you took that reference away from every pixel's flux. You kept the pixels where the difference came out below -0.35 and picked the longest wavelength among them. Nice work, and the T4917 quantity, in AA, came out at 4920.5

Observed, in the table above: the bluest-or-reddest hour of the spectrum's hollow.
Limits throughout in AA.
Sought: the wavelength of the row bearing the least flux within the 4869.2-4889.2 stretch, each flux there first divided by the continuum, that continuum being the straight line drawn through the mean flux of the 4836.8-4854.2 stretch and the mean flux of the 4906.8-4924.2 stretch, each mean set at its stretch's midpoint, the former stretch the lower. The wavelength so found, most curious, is 4880.5 AA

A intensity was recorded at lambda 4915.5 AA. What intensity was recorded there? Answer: 13.16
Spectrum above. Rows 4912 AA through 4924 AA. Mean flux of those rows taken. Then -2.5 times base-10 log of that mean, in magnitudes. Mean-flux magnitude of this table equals -2.78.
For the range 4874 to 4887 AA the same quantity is -2.80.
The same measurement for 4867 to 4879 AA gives -2.79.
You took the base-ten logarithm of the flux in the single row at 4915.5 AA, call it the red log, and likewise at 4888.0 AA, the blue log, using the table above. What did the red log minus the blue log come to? 0.00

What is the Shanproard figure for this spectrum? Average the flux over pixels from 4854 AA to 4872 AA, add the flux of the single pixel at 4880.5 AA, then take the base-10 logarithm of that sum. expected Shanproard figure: 1.41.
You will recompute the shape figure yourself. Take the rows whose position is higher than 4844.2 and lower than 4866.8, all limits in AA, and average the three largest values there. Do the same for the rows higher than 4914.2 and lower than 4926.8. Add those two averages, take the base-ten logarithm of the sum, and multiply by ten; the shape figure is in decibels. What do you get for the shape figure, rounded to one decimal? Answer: 14.2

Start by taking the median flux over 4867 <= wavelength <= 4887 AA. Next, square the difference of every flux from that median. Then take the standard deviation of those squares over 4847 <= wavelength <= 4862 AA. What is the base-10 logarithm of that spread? -1.0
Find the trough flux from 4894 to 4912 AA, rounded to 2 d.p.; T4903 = 12.23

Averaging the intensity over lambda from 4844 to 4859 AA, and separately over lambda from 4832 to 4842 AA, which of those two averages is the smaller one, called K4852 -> 12.5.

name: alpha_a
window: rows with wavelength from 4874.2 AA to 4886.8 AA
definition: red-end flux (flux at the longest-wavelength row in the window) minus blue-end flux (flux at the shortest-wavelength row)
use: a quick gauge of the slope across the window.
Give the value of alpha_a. 0.6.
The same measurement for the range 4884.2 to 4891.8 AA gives -0.5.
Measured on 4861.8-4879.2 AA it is -0.2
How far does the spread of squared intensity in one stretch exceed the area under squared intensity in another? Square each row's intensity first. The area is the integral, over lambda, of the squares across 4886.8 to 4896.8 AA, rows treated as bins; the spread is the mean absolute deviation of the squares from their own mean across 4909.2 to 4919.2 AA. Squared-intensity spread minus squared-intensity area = -1683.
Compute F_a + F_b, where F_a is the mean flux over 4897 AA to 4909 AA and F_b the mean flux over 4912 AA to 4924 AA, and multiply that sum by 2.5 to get 63.8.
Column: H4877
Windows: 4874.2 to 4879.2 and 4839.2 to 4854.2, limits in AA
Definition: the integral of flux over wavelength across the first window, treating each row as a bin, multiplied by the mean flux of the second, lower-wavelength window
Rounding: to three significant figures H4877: 830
